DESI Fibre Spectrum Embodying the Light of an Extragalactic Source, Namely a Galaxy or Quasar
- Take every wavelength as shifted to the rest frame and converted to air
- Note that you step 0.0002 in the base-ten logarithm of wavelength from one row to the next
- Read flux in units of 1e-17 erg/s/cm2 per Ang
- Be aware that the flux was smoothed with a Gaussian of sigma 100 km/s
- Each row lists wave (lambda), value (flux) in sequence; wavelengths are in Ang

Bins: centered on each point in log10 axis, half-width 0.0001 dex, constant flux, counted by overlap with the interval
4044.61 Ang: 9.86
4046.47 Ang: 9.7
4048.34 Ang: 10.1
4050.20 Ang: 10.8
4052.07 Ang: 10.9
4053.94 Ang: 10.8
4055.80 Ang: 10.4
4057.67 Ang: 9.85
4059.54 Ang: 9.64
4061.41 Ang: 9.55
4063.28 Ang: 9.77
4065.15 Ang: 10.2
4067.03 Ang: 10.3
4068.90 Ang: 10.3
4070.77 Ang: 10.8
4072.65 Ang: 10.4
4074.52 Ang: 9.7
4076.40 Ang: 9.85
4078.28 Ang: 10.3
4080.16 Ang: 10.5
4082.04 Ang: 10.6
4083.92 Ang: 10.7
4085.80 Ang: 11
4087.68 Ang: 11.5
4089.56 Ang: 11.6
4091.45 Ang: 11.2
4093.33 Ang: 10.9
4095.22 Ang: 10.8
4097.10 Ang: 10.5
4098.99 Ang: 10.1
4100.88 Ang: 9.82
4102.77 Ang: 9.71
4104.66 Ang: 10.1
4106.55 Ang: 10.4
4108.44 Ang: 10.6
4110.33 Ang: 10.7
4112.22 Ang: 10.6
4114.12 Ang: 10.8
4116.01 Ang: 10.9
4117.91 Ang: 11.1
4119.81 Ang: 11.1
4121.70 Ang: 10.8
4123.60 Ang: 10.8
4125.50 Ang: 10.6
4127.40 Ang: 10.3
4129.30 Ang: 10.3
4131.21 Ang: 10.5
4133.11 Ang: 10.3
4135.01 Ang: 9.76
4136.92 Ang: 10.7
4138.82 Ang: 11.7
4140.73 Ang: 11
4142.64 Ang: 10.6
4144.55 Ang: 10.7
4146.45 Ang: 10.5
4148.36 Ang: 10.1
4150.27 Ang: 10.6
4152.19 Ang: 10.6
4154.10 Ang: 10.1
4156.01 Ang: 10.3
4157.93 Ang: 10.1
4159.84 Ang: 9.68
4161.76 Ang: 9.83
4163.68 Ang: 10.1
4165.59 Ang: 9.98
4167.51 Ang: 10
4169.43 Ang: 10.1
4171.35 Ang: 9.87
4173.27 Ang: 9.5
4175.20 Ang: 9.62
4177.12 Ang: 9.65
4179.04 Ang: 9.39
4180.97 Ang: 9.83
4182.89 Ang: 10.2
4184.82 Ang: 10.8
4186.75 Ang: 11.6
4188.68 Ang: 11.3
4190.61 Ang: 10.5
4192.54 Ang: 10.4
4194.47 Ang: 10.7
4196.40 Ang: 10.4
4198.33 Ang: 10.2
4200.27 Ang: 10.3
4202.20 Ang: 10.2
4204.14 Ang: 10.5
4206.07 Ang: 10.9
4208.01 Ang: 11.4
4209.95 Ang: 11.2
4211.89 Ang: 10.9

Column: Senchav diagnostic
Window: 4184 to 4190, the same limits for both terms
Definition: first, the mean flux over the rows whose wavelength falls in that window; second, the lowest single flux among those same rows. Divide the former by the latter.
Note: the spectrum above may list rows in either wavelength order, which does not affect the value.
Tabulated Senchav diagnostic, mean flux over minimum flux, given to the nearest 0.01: 1.04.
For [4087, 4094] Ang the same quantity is 1.04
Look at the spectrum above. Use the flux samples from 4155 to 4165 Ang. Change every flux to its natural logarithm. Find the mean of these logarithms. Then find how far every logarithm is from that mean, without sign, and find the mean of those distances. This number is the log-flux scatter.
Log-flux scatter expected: 0.020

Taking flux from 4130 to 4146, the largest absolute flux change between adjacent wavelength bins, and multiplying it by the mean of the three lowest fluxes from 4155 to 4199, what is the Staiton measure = 10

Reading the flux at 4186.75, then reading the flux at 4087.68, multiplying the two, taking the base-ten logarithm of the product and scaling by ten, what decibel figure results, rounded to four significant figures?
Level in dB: 21.25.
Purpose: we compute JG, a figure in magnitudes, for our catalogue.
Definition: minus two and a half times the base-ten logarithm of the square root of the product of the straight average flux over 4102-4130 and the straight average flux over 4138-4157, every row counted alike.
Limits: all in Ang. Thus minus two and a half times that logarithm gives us -2.564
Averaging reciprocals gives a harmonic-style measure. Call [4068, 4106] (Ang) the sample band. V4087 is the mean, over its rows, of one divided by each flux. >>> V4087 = 0.0953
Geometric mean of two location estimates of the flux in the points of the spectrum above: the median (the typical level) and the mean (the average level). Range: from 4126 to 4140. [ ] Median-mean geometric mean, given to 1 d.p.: 10.4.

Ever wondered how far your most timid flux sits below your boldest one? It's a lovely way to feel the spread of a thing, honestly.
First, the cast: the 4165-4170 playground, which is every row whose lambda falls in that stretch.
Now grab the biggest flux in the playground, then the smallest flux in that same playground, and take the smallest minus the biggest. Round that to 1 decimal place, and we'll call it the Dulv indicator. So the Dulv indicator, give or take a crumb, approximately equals -0.1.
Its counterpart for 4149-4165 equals -0.9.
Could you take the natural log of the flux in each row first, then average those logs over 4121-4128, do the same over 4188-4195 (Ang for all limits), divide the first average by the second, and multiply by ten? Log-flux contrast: 10.0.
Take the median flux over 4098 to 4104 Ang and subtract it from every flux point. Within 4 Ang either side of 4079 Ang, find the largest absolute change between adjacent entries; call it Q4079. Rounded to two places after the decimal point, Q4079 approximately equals 0.45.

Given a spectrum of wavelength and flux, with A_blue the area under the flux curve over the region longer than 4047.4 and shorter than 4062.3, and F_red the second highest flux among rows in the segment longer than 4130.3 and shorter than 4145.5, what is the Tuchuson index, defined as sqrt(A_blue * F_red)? 41.0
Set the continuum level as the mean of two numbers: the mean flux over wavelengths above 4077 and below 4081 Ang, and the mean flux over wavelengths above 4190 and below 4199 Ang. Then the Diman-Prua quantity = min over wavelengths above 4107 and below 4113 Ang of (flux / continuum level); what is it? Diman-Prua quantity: 1.02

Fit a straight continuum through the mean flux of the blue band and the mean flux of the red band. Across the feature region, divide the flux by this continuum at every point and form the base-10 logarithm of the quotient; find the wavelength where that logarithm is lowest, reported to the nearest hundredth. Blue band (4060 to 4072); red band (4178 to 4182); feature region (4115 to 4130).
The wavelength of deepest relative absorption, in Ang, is 4127.40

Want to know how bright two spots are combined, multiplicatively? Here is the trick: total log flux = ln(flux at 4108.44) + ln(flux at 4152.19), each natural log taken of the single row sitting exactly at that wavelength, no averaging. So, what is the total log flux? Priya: 4.72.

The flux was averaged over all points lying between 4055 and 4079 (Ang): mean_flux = 10.1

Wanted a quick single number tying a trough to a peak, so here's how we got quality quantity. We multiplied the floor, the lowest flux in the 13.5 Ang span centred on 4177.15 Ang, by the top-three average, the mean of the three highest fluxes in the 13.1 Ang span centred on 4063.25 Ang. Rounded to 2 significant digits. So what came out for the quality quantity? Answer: 96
